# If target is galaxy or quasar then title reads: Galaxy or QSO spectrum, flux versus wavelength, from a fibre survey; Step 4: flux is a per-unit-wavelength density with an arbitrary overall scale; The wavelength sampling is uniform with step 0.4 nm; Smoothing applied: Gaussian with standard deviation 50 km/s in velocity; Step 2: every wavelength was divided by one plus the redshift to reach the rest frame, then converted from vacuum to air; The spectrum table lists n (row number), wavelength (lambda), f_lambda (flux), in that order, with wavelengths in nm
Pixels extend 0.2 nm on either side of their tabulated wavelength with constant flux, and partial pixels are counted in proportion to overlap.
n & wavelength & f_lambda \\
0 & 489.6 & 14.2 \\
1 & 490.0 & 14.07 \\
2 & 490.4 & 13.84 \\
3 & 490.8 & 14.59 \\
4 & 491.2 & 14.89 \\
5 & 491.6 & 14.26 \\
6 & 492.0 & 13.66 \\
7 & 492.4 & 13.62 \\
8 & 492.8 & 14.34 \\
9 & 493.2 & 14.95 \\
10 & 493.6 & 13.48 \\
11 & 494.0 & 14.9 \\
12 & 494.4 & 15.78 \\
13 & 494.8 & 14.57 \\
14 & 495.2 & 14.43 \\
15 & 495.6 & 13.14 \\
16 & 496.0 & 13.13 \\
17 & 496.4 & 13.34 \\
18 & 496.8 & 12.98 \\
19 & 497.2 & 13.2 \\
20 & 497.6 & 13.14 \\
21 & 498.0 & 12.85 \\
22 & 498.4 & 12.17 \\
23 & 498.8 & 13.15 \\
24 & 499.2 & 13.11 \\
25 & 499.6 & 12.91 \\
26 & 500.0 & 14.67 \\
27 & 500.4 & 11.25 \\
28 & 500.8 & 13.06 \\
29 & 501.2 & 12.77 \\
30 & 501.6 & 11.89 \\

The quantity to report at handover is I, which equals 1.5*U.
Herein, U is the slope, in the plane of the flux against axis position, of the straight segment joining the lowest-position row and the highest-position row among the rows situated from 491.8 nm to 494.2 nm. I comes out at 0.9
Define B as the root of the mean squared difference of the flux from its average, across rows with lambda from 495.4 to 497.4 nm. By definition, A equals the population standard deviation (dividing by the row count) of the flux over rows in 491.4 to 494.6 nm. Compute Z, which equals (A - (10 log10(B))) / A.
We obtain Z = 13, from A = 0.75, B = 0.12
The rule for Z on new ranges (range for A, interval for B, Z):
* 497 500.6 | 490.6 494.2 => 4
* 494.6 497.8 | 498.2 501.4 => 2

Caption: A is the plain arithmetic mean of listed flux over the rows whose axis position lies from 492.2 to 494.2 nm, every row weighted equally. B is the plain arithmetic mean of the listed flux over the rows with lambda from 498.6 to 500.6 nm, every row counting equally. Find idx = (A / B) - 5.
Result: -3.90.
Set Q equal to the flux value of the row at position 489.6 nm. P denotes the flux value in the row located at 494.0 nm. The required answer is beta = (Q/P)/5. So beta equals 0.191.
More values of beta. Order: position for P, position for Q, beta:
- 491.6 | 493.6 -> 0.189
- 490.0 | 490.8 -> 0.207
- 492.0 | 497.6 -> 0.192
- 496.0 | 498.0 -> 0.196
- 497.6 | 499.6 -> 0.196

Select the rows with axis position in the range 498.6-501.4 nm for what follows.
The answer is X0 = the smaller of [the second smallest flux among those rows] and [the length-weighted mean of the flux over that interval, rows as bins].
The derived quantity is 12.8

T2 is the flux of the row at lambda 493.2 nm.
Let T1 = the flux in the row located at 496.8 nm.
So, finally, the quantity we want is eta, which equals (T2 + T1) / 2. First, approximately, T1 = 12.98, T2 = 14.95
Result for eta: 14.0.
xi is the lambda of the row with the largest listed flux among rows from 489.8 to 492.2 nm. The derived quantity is 491.2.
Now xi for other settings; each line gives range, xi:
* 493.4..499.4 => 494.4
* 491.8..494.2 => 493.2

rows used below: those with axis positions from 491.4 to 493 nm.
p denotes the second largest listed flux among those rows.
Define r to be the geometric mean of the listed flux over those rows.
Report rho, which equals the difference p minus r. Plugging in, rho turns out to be 0.29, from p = 14.26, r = 14.0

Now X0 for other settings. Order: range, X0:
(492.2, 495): 13.6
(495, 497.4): 13.1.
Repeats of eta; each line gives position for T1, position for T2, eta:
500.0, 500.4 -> 13.0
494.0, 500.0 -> 14.8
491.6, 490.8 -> 14.4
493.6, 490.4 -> 13.7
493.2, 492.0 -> 14.3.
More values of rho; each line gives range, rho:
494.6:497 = 0.85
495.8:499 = 0.21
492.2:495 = 0.45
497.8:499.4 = 0.30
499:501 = 0.16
